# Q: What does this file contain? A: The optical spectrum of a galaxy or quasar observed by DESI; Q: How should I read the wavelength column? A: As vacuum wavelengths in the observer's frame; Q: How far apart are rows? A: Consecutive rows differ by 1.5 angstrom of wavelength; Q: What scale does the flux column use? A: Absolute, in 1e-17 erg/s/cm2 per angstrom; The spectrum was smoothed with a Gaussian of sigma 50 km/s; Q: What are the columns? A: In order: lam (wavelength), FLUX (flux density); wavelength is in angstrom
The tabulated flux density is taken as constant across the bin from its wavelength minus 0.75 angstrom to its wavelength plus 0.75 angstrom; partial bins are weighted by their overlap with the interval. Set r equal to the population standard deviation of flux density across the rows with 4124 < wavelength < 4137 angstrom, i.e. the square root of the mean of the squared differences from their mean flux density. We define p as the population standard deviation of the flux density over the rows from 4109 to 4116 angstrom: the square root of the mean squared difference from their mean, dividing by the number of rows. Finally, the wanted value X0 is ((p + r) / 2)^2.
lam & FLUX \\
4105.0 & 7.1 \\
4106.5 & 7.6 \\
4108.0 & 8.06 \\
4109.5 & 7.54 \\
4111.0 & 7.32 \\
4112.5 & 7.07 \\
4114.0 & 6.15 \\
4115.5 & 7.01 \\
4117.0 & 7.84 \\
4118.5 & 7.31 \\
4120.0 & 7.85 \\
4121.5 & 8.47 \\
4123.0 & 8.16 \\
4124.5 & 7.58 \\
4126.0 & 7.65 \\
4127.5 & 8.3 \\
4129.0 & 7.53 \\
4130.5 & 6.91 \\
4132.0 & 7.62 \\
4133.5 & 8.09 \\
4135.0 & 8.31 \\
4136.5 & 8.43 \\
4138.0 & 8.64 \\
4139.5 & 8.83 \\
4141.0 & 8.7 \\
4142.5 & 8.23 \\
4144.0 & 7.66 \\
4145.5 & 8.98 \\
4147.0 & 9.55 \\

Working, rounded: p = 0.47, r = 0.47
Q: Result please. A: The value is 0.22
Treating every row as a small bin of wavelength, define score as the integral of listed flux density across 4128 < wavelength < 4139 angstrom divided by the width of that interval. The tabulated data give 8.0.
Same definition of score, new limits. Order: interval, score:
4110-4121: 7.3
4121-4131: 7.8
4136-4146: 8.5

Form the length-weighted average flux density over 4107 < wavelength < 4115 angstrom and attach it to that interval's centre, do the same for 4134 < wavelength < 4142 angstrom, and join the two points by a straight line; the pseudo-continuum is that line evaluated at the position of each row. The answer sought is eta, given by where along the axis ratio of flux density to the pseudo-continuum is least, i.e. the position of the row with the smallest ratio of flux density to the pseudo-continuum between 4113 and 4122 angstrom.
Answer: 4114.0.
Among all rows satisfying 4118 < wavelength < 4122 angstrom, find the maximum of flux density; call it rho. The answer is 8.47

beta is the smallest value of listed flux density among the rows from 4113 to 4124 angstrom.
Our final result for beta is 6.15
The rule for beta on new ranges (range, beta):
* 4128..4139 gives 6.91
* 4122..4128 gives 7.58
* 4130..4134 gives 6.91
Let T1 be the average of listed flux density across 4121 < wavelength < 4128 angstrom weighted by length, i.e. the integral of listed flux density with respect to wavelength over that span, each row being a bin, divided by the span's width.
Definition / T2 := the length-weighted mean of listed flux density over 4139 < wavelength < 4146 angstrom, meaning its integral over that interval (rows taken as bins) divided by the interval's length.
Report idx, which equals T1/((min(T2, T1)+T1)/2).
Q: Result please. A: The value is 1.00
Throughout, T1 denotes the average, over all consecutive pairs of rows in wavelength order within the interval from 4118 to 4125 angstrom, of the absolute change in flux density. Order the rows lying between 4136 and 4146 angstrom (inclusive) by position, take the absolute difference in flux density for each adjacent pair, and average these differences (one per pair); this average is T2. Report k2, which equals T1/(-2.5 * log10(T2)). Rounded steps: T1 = 0.51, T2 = 0.48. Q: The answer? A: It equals 0.65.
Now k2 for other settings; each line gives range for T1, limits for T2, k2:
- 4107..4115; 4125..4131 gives 1.14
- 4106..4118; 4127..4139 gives 0.66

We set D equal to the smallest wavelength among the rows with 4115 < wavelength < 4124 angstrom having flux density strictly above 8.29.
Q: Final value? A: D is 4121.5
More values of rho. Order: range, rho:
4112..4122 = 8.47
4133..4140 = 8.83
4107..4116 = 8.06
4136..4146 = 8.98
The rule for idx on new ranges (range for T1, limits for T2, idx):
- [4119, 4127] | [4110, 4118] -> 1.06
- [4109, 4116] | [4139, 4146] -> 1.00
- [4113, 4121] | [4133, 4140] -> 1.00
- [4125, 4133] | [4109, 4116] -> 1.04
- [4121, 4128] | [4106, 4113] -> 1.03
